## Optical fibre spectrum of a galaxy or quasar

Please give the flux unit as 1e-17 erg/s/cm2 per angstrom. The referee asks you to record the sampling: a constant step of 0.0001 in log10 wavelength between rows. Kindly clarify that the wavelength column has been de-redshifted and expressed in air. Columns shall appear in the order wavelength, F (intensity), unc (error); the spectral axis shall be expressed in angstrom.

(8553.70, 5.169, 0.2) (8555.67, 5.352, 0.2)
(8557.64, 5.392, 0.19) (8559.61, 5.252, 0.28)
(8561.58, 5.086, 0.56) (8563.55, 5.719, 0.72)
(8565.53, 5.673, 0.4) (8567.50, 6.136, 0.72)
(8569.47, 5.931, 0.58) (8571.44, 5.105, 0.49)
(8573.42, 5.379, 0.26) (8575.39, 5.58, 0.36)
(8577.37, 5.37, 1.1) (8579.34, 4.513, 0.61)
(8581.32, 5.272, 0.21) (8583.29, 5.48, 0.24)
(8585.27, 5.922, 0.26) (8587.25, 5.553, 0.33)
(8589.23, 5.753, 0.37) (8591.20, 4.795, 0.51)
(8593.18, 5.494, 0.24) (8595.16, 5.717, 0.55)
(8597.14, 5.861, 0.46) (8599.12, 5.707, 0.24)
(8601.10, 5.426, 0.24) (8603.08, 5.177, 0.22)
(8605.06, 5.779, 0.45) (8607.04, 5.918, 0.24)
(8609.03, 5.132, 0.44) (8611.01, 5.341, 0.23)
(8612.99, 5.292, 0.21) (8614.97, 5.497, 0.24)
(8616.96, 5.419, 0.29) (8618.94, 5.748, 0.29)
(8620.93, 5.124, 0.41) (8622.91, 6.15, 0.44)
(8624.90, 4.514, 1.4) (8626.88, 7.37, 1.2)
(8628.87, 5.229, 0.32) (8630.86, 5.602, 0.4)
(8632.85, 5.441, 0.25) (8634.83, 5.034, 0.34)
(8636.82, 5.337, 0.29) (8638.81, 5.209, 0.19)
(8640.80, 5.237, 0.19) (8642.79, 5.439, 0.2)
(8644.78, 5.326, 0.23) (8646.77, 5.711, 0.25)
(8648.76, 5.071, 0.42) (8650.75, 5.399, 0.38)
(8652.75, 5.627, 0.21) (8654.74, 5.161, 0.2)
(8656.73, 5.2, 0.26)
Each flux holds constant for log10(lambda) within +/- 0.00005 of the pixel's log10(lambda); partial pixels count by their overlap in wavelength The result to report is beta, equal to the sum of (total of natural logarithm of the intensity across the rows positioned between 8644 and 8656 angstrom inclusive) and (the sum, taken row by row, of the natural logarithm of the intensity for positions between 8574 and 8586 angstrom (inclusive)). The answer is 20.1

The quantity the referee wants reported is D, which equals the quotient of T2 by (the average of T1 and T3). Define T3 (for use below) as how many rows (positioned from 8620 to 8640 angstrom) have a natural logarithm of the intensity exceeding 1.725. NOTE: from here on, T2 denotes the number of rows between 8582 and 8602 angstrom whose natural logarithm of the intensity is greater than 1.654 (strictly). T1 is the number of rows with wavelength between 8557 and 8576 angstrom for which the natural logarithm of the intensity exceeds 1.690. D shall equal 2.6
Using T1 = 5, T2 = 9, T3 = 2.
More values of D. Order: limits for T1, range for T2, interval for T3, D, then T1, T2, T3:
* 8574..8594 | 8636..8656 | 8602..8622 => 1.6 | 6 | 7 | 3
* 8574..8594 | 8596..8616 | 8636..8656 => 2.0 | 6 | 8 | 2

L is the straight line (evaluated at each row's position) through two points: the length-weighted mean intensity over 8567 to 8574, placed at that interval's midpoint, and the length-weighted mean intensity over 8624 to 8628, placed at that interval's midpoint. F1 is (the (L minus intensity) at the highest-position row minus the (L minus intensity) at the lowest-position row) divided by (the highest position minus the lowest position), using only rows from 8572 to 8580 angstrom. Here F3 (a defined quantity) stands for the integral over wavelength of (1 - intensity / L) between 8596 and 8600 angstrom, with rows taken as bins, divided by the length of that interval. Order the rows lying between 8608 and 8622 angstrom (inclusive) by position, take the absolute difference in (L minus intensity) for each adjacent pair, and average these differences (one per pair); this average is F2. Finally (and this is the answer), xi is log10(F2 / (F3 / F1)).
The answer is 1.9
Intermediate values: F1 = 0.15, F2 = 0.25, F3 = 0.00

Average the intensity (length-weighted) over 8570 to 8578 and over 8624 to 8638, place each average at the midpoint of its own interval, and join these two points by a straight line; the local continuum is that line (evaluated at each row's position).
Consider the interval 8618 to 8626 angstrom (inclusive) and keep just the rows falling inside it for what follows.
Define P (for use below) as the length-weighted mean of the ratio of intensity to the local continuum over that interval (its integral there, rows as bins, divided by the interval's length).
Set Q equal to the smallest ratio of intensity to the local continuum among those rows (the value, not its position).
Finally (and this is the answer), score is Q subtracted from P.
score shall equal 0.16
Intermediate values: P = 0.986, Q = 0.82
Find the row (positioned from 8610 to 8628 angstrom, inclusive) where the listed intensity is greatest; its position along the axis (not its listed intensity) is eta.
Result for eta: 8626.88 angstrom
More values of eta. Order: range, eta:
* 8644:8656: 8646.77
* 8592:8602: 8597.14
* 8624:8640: 8626.88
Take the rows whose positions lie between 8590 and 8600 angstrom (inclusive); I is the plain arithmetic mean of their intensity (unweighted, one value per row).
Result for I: 5.51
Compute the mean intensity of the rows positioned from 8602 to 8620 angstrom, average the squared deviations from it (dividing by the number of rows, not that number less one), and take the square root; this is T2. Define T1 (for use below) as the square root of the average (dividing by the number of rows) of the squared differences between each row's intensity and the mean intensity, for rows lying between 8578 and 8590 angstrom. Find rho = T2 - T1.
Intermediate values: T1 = 0.45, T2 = 0.26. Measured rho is -0.19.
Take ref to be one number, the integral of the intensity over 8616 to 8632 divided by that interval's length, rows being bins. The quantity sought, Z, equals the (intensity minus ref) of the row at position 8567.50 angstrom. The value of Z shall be 0.5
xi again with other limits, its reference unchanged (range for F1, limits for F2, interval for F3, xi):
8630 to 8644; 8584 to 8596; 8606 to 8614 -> -0.9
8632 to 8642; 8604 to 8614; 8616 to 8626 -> -1.0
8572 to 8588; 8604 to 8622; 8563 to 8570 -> -1.4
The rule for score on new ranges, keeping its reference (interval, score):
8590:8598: 0.12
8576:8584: 0.12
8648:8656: 0.04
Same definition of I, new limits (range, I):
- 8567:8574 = 5.64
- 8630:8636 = 5.36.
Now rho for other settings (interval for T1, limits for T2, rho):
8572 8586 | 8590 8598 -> 0.01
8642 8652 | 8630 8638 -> 0.00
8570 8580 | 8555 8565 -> -0.16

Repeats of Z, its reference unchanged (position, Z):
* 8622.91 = 0.5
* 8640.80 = -0.4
